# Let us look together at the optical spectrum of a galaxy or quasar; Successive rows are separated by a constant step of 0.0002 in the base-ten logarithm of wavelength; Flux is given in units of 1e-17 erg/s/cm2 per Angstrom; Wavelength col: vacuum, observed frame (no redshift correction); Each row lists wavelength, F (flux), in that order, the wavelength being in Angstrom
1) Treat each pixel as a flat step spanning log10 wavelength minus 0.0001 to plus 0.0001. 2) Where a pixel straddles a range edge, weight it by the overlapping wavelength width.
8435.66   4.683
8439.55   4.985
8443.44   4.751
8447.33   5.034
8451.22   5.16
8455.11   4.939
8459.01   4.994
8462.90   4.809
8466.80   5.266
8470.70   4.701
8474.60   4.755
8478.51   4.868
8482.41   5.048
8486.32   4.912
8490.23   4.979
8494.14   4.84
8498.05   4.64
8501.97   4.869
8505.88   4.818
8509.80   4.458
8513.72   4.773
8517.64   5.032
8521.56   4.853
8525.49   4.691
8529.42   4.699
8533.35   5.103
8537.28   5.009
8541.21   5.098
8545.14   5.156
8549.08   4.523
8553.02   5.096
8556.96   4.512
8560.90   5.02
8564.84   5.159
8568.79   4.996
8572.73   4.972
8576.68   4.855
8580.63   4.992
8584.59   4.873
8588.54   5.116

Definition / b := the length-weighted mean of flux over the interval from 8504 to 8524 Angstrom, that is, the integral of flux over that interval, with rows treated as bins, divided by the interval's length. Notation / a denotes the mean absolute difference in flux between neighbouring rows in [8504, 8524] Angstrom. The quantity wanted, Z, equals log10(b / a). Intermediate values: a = 0.28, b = 4.78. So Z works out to 1.24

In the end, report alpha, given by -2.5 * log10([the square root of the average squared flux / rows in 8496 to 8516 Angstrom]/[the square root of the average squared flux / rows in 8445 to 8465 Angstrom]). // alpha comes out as 0.06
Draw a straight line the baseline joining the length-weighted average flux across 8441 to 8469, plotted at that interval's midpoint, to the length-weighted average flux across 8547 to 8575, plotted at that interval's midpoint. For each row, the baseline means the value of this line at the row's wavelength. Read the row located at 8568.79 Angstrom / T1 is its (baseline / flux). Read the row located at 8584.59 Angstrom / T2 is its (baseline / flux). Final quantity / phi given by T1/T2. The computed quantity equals 0.98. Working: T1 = 0.98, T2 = 1.00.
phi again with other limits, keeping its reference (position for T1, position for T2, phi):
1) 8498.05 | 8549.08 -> 0.98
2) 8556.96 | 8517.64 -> 1.11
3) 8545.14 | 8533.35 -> 0.99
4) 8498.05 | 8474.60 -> 1.02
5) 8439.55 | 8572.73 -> 1.02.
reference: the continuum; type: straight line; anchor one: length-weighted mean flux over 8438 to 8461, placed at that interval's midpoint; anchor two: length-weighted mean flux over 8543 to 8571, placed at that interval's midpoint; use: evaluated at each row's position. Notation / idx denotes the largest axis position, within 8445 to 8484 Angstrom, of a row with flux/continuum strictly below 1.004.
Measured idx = 8478.51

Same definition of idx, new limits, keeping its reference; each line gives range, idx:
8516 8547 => 8529.42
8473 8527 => 8525.49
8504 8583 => 8576.68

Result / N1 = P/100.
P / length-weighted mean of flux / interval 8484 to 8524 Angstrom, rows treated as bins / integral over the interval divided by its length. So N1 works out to 0.0482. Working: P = 4.82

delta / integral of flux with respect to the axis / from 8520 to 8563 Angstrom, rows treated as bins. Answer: 210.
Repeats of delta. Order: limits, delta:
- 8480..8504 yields 117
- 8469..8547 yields 380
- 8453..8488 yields 172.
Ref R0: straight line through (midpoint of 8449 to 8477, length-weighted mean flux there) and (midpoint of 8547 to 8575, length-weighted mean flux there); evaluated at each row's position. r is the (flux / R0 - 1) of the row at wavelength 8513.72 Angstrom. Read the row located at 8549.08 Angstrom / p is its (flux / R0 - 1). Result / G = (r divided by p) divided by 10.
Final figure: 0.04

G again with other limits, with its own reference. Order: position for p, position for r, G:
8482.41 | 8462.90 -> -0.12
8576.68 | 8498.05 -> 0.82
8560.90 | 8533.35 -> 0.16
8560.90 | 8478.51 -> -0.06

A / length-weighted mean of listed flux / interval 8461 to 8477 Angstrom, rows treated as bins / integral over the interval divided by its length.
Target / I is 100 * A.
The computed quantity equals 488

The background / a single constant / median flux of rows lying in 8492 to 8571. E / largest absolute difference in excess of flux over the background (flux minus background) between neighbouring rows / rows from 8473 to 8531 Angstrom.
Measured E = 0.4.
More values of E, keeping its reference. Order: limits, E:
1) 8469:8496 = 0.2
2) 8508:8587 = 0.6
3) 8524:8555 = 0.6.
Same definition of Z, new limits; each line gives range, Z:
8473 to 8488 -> 1.53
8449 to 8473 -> 1.22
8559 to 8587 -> 1.63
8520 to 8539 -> 1.46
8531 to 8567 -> 1.17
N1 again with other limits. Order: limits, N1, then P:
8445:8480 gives 0.0495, 4.95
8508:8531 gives 0.0475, 4.75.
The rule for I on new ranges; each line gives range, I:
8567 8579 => 494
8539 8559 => 488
